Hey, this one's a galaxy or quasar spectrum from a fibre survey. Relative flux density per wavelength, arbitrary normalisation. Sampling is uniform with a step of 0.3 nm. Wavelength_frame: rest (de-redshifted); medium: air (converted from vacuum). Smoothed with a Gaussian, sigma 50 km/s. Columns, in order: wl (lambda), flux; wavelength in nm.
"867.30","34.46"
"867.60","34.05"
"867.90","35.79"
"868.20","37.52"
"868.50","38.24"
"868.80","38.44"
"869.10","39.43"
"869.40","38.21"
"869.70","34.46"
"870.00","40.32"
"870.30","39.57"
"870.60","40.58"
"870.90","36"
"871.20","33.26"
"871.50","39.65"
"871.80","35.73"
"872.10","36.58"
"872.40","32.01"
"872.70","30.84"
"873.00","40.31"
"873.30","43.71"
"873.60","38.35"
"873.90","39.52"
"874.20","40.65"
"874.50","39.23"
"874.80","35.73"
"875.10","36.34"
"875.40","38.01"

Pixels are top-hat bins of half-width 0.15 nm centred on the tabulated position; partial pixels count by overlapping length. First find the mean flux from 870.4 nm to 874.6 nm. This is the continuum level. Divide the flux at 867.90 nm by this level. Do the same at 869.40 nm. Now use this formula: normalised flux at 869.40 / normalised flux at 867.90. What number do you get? 1.07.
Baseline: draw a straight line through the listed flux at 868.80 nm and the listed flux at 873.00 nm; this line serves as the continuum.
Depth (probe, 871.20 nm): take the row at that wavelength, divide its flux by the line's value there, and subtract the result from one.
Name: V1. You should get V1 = 0.16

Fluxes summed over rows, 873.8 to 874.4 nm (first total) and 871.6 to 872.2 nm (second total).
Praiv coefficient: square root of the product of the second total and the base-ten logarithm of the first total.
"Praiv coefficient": 11.7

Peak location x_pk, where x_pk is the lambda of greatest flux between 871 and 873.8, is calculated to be 873.30 nm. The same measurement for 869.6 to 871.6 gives 870.60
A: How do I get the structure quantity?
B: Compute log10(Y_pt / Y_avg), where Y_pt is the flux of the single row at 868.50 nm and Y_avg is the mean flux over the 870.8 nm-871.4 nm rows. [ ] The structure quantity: 0.04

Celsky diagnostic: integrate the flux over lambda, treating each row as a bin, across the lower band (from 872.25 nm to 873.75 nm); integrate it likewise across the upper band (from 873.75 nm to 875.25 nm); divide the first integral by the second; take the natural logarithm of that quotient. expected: -0.033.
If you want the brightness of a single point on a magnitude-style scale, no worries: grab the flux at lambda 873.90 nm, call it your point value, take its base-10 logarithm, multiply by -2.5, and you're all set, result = -3.99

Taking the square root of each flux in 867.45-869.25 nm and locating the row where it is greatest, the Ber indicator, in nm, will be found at 869.10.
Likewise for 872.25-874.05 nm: 873.30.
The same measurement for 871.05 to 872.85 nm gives 871.50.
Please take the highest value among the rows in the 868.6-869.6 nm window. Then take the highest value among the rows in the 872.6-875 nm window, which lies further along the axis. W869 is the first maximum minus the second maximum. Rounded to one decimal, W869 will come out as -4.3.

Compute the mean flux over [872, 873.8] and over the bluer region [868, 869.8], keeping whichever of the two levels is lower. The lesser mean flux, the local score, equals 37.0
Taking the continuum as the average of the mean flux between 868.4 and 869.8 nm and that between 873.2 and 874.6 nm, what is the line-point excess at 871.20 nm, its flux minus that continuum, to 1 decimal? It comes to -5.8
